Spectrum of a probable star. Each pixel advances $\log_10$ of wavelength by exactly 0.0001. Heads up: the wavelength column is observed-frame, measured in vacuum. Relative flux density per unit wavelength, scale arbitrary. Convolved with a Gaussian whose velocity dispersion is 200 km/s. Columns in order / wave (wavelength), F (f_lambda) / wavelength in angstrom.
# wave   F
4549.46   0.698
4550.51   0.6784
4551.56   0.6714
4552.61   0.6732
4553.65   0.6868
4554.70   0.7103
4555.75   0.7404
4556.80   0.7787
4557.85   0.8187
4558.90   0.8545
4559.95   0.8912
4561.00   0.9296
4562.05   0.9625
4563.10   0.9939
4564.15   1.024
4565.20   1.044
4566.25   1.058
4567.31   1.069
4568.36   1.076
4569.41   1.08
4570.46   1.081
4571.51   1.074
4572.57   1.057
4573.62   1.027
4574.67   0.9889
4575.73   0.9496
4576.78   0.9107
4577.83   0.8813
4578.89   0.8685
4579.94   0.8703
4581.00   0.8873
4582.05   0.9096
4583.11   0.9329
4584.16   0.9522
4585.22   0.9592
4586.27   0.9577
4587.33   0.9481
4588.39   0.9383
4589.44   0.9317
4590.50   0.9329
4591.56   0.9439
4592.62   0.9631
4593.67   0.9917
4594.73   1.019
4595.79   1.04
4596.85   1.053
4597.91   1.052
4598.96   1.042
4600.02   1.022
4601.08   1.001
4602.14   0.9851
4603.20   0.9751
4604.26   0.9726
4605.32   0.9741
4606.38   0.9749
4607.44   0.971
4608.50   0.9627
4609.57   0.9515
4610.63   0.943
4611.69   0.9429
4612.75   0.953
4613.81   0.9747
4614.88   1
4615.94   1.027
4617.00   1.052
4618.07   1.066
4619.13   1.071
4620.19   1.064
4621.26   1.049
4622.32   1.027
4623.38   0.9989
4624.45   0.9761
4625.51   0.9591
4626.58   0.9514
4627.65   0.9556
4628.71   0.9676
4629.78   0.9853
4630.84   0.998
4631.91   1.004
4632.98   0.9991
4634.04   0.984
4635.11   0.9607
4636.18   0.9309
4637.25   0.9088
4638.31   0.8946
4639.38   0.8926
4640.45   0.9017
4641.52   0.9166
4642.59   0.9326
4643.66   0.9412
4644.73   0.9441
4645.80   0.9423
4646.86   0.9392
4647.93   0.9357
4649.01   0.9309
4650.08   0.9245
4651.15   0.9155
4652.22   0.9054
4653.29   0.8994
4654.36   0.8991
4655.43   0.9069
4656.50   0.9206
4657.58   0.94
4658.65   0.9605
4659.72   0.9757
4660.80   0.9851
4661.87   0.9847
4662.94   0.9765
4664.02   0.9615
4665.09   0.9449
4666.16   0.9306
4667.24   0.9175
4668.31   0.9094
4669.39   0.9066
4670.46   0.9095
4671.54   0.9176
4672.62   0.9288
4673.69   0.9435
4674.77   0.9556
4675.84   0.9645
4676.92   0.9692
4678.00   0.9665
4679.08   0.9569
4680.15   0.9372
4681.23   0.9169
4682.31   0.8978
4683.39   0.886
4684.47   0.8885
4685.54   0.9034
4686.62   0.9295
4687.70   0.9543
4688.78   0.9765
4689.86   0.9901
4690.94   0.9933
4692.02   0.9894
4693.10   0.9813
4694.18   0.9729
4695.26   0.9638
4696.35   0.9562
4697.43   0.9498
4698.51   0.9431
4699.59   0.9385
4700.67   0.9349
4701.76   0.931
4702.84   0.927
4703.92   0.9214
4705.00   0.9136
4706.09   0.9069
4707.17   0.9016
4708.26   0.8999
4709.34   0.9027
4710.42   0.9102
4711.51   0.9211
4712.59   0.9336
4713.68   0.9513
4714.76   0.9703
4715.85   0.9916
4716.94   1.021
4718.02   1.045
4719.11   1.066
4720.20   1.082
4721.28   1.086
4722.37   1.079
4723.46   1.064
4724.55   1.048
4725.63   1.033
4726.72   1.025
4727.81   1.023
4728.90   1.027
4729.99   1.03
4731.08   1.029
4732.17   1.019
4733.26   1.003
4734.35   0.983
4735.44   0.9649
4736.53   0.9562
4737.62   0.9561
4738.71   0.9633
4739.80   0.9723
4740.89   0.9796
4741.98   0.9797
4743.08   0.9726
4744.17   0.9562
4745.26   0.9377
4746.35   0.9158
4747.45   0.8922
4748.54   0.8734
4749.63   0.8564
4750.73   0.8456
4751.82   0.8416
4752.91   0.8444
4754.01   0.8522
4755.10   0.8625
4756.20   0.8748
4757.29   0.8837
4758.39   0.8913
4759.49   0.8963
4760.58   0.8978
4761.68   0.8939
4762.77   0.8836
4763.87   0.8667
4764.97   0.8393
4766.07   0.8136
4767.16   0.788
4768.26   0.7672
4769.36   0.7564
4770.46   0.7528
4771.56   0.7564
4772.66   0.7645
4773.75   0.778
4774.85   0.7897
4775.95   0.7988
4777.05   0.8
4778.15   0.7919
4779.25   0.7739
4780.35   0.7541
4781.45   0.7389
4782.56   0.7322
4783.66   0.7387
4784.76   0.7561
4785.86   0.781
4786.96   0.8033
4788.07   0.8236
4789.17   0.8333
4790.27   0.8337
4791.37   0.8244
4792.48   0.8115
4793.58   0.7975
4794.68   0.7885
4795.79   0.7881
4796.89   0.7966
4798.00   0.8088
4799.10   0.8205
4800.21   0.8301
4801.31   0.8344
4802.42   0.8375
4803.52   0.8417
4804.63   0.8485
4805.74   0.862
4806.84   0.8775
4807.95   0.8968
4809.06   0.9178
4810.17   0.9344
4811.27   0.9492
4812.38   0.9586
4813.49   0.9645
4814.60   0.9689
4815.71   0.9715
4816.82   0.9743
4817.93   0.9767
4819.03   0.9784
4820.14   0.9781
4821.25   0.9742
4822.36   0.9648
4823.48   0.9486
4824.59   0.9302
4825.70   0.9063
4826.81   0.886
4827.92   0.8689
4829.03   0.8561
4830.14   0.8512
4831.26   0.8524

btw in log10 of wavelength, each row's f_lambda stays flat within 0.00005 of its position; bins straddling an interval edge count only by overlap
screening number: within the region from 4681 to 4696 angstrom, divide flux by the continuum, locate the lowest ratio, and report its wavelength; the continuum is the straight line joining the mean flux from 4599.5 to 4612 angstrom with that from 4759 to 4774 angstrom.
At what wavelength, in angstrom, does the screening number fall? 4683.39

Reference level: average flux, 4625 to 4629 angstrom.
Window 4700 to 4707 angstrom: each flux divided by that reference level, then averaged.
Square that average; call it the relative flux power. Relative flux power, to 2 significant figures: 0.93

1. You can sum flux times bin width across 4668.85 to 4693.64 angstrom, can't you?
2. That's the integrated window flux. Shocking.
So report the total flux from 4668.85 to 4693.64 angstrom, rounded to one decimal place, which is 23.4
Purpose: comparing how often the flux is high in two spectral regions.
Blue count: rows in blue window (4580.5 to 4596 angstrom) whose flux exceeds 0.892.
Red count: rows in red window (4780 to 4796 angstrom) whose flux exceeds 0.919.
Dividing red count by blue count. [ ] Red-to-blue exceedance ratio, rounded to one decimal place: 0.0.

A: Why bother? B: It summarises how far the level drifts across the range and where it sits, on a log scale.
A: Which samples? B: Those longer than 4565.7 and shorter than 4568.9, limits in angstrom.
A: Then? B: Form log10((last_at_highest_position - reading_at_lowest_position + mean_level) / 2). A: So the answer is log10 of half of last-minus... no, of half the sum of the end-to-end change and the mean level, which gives -0.27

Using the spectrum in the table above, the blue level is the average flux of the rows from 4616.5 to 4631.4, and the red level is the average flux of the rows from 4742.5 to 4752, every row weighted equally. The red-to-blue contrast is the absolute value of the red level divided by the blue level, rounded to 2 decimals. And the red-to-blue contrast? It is 0.89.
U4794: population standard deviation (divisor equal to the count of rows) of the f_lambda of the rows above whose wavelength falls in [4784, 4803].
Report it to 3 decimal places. 0.022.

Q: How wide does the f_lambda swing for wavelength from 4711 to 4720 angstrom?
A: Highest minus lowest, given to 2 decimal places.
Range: 0.14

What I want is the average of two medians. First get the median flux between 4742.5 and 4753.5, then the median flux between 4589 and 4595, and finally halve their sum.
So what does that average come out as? 0.92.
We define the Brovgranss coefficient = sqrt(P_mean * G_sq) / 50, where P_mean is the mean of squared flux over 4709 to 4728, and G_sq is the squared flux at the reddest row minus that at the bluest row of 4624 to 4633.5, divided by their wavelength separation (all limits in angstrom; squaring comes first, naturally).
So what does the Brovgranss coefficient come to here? 0.0015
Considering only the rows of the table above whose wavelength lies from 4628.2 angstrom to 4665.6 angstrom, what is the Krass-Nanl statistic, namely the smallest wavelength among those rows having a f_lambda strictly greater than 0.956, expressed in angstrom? 4628.71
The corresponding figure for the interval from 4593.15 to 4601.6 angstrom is 4593.67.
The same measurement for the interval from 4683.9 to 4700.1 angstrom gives 4688.78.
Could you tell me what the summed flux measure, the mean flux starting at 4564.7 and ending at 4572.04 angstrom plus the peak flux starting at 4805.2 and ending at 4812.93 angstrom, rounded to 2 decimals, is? 2.03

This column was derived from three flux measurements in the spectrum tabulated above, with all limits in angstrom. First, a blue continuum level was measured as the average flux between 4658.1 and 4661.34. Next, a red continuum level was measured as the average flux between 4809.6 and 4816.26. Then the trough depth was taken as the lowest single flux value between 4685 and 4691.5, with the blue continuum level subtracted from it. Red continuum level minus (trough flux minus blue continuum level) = 1.03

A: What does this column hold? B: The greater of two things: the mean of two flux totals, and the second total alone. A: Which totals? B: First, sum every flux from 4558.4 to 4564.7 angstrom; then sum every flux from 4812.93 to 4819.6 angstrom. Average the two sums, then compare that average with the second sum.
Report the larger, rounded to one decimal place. 5.8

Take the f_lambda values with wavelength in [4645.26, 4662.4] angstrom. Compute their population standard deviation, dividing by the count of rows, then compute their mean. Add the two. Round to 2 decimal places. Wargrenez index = 0.96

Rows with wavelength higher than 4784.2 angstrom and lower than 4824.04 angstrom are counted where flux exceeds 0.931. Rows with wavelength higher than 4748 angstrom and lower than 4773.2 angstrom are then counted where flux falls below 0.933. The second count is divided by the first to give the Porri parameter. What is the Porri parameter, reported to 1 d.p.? 1.8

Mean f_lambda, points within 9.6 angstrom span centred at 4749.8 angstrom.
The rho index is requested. 0.87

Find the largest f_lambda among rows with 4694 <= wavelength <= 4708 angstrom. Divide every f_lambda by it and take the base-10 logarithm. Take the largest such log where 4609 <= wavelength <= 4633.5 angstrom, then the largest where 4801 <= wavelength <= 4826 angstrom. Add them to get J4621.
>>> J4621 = 0.044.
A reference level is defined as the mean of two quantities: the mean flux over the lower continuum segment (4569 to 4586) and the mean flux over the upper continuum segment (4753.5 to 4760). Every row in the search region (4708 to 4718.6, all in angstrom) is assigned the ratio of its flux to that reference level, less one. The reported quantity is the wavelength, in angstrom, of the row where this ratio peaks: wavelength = 4718.02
